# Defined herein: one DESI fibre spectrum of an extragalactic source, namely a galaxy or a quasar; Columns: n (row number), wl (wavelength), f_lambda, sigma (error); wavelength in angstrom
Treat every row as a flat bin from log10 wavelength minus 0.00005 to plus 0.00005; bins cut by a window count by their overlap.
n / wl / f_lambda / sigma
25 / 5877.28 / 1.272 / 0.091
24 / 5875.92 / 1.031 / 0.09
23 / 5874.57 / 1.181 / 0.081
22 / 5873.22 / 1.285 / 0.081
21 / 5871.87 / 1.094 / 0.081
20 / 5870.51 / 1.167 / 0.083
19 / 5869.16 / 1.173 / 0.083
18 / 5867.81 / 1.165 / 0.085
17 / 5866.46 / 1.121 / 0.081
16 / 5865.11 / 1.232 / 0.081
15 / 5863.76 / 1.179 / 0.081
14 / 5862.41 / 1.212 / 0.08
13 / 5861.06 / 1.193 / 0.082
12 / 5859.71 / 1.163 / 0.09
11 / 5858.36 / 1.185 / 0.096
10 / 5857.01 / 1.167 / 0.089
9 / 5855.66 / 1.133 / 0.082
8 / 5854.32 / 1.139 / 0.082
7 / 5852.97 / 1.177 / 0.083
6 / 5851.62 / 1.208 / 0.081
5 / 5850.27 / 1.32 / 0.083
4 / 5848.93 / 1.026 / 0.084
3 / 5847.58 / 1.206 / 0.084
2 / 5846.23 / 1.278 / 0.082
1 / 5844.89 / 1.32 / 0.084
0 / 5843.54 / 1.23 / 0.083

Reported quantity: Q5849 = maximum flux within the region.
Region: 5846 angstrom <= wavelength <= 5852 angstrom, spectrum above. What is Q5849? 1.32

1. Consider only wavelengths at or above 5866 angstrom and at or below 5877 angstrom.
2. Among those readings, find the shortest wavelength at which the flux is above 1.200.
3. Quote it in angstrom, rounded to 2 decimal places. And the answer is 5873.22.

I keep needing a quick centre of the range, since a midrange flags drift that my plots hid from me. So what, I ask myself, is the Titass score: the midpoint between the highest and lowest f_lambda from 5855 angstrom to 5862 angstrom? 1.16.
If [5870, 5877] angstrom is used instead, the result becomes 1.16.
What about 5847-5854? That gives 1.17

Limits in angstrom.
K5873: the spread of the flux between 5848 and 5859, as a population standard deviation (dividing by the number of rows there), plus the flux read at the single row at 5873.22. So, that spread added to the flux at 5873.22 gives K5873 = 1.36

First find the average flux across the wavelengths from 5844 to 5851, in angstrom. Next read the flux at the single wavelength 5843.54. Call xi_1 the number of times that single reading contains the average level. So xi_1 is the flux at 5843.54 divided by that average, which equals 1.00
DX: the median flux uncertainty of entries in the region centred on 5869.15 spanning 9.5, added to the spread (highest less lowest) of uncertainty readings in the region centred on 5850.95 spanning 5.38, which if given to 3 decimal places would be 0.084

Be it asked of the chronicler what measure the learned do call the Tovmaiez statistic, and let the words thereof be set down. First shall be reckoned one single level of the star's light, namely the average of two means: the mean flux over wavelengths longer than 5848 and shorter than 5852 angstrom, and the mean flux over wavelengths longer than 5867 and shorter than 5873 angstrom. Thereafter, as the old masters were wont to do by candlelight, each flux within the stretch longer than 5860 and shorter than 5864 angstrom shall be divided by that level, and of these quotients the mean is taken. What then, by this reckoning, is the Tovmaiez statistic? 1.02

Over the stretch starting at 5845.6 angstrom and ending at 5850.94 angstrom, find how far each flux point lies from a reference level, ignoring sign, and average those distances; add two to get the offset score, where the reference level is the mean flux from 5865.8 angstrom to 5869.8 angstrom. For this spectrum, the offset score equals 2.12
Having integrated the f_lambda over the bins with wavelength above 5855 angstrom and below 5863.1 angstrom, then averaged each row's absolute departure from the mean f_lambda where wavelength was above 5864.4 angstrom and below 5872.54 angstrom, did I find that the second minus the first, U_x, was -9.5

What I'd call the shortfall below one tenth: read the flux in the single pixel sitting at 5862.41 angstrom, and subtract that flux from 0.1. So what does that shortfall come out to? -1.11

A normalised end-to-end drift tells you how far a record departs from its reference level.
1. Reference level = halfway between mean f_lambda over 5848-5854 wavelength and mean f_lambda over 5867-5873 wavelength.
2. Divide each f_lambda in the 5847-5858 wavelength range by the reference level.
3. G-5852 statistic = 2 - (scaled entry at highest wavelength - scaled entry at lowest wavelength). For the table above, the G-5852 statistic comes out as 2.03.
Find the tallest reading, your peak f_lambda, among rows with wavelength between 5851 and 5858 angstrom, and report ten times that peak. 12.08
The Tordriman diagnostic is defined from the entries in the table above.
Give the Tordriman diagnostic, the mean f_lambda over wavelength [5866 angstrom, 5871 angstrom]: 1.16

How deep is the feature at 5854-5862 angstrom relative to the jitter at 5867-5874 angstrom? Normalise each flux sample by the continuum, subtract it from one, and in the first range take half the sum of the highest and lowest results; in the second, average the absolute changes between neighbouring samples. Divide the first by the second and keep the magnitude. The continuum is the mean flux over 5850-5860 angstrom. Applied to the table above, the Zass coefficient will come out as 0.3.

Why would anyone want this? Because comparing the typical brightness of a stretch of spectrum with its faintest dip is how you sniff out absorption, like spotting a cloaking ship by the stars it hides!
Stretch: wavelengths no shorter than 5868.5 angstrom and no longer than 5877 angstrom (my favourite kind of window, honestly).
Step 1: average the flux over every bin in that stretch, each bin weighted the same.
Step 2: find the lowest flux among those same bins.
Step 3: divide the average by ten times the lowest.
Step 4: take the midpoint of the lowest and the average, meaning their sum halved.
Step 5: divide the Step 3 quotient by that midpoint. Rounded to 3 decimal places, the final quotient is 0.103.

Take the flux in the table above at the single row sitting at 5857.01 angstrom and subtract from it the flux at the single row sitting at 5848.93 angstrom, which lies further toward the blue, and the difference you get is 0.14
